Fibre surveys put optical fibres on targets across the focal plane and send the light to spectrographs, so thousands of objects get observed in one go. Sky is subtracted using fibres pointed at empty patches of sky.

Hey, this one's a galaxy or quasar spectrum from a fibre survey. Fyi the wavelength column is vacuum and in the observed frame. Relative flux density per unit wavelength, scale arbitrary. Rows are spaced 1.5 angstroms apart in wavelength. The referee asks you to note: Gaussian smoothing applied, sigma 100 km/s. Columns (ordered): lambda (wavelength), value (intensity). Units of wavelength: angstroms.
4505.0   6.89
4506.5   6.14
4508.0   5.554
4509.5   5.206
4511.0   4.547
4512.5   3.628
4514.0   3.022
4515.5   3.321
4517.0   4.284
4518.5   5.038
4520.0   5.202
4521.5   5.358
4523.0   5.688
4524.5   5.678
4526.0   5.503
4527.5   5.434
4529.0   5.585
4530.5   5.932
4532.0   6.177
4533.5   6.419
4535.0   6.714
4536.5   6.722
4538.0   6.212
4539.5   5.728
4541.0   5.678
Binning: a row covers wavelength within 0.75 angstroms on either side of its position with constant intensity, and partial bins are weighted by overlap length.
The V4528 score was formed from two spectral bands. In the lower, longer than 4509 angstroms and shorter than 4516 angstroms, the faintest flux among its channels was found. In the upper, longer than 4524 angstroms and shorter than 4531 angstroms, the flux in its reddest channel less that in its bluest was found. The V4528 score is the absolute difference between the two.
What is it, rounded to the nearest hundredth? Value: 2.77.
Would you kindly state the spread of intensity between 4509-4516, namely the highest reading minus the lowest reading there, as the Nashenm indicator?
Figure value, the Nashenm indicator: 2.2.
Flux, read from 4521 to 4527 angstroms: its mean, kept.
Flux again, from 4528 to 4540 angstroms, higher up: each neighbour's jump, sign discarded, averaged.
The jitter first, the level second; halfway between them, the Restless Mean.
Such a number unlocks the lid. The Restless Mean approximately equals 2.9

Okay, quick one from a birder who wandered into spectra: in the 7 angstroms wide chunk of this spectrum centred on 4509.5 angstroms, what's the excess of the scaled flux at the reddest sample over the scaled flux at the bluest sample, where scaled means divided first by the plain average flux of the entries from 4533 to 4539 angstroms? -0.39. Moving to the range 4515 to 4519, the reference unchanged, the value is 0.26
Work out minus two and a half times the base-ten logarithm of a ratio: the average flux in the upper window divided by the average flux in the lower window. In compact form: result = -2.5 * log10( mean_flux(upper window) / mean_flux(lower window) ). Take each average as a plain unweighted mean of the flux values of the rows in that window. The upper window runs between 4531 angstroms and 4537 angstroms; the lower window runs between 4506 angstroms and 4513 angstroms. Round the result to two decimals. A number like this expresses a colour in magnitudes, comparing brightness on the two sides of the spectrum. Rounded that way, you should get -0.28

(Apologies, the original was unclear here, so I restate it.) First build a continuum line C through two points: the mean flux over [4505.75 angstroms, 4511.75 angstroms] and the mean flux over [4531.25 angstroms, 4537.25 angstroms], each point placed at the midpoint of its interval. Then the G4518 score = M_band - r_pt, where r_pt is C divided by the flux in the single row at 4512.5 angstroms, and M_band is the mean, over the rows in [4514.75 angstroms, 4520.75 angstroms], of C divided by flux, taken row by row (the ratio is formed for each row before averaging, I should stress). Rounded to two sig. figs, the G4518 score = -0.19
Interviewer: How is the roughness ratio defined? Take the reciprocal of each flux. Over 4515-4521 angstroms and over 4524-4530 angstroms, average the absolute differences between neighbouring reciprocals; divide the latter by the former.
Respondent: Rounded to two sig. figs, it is 0.12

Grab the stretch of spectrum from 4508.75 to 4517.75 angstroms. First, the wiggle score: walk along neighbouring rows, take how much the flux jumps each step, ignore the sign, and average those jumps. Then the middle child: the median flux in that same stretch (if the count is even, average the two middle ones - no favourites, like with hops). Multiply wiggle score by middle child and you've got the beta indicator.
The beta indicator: 2.73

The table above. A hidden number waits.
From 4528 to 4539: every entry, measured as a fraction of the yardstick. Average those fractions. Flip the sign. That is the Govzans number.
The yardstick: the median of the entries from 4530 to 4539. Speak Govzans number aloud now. -0.99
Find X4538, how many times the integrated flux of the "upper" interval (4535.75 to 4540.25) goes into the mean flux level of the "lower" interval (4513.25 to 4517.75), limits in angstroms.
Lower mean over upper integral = 0.13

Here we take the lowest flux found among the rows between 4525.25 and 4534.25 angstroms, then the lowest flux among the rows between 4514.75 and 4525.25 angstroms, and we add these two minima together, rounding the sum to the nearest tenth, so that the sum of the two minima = 8.8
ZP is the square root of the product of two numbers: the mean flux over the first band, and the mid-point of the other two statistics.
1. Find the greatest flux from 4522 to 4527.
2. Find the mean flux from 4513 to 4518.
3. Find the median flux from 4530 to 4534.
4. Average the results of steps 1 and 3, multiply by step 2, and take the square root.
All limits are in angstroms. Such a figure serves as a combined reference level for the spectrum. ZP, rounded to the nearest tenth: 4.6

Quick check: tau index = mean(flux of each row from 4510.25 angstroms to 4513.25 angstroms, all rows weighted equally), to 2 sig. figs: 4.1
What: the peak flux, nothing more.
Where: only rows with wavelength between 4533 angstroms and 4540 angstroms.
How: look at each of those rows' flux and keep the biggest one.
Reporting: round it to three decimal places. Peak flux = 6.722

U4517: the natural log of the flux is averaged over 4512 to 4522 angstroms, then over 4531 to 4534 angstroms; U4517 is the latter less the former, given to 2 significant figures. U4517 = 0.41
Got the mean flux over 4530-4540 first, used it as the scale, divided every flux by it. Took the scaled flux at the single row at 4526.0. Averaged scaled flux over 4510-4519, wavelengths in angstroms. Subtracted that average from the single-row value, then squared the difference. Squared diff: 0.06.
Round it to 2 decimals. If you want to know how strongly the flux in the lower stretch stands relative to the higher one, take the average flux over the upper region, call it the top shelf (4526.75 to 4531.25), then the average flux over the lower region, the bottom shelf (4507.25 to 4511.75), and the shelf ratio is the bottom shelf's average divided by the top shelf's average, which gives 0.90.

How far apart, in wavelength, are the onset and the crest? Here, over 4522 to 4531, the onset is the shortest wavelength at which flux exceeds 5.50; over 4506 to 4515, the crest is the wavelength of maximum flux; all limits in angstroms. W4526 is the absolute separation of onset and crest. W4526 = 16.5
